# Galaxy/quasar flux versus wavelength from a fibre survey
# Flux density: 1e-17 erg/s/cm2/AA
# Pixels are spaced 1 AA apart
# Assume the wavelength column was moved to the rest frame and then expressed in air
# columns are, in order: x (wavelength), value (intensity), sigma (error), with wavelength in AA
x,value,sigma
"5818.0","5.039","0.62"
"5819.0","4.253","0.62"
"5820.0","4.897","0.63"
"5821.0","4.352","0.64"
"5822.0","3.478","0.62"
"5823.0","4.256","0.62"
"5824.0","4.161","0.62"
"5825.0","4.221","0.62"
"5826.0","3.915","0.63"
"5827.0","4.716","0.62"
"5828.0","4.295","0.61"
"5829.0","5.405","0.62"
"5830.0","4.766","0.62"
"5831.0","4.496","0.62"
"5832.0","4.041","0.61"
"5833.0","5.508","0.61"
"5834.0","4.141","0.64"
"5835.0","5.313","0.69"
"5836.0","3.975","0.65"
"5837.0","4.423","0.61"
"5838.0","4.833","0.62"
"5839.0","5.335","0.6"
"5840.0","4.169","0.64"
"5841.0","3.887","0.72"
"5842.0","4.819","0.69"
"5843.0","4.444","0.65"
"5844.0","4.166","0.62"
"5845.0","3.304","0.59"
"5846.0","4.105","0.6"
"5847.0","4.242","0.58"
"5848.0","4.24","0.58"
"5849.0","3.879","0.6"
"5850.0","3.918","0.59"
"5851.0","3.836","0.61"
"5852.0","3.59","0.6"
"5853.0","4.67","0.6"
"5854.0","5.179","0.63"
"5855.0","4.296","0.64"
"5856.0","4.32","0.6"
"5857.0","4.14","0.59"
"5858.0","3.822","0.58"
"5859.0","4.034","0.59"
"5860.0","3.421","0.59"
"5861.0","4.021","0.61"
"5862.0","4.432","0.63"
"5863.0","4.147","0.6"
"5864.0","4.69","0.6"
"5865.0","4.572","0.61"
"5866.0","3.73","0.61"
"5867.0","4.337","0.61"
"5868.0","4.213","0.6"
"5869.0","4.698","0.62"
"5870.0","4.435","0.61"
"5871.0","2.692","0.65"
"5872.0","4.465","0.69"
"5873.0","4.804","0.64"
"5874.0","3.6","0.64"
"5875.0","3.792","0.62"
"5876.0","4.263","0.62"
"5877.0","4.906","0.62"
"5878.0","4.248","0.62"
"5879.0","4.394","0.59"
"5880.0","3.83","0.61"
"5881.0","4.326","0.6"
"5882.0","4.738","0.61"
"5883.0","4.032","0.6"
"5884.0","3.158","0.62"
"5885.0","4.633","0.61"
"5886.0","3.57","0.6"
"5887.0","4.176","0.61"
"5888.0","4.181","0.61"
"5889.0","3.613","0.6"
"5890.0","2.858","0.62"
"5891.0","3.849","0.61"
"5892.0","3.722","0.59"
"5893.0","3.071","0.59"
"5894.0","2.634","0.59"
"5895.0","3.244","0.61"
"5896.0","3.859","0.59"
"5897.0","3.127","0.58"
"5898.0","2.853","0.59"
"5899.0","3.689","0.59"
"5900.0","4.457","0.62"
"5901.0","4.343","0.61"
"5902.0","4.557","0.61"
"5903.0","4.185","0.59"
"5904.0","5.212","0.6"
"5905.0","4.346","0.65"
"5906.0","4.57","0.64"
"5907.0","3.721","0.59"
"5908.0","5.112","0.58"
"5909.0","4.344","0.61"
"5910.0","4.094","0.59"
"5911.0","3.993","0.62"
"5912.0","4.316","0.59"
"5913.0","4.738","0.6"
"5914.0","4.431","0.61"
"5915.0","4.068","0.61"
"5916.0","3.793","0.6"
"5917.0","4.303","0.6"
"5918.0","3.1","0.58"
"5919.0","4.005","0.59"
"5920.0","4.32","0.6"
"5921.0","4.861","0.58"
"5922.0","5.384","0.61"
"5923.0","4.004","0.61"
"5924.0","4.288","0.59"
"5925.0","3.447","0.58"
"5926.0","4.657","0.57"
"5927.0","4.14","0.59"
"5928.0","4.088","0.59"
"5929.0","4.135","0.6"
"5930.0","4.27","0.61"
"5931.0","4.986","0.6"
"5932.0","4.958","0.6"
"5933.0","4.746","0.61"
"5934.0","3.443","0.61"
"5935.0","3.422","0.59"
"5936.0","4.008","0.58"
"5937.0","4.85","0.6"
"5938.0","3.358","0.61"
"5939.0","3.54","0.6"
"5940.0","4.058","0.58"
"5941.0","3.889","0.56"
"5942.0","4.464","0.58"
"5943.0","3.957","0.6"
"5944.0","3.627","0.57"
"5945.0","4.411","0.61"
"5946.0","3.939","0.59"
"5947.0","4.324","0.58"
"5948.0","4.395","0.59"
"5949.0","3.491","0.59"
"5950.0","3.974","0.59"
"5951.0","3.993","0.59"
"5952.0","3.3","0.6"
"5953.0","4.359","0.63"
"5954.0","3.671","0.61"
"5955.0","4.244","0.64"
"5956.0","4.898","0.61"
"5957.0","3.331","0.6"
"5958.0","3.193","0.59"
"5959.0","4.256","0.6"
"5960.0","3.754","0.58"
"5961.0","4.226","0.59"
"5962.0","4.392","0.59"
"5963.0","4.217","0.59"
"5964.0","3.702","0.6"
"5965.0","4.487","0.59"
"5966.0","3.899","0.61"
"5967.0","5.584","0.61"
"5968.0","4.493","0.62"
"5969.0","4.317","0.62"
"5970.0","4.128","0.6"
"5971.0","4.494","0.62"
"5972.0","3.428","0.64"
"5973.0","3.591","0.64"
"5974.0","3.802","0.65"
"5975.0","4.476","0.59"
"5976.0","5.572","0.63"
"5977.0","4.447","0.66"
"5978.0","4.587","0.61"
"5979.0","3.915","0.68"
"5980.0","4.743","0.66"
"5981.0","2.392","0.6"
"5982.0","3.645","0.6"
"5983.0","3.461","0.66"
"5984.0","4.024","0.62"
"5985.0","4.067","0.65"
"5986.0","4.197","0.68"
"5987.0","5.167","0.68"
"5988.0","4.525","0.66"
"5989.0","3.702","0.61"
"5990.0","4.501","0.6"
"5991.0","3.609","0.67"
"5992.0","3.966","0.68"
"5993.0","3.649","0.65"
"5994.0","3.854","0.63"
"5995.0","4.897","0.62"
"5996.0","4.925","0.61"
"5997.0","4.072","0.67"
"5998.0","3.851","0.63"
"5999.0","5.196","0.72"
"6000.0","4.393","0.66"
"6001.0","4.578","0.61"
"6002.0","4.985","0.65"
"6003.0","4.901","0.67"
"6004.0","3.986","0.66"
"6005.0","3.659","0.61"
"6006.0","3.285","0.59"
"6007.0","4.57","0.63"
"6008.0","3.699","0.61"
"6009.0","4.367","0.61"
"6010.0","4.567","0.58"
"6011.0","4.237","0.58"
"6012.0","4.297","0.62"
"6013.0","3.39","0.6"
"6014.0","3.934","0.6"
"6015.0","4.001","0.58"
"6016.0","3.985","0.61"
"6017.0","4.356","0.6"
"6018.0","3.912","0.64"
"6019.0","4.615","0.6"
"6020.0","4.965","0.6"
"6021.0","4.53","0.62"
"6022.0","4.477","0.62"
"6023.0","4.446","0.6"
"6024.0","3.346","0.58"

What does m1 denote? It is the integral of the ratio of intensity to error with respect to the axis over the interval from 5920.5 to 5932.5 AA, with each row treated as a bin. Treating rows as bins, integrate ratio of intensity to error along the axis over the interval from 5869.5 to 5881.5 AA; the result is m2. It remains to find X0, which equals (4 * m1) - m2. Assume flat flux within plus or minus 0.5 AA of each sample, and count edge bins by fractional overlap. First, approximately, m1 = 89.6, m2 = 79.7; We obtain 279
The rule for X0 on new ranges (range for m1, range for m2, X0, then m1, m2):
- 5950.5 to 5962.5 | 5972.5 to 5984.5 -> 239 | 79.0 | 76.9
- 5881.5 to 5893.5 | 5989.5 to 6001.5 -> 221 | 75.3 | 80.0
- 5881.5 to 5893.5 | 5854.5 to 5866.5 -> 219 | 75.3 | 82.1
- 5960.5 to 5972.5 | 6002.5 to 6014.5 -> 259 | 84.8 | 79.7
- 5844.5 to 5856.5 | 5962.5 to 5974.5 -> 248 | 82.4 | 81.6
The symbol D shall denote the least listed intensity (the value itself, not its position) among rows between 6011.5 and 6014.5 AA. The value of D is 3.39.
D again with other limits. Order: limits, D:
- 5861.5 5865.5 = 4.147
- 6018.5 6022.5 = 4.477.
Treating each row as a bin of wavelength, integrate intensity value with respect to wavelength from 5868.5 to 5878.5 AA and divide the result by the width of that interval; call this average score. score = 4.19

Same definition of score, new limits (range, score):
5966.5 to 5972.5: 4.41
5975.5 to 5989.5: 4.17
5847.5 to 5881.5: 4.17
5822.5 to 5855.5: 4.38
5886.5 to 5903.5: 3.67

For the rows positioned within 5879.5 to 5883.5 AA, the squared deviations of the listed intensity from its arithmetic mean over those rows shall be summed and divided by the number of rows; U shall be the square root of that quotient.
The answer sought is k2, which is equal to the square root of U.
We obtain 0.58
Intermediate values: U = 0.34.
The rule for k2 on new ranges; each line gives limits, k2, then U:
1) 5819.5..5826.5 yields 0.63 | 0.40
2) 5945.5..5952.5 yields 0.61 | 0.37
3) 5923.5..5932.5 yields 0.67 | 0.45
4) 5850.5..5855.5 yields 0.76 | 0.57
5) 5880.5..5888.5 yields 0.70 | 0.49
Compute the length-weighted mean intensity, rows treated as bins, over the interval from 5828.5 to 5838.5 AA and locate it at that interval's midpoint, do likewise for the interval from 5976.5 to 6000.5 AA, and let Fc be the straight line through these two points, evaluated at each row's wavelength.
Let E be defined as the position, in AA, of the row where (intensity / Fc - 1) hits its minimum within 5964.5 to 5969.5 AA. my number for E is 5966.0 AA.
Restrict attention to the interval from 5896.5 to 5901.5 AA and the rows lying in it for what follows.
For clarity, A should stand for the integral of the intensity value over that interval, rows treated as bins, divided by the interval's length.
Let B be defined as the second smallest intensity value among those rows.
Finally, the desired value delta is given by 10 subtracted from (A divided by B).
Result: -8.82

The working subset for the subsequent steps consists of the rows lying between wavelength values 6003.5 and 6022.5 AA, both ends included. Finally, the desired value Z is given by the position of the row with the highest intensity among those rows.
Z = 6020.0 AA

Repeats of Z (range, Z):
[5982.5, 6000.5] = 5999.0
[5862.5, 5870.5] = 5869.0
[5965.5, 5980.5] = 5967.0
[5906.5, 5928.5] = 5922.0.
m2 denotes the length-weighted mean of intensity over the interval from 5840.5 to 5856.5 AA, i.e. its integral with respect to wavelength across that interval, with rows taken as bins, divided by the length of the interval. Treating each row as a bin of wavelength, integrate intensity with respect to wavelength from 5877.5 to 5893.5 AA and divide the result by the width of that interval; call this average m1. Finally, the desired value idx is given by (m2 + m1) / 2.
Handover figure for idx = 4.04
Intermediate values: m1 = 3.90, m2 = 4.181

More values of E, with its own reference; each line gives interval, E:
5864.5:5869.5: 5866.0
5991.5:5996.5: 5993.0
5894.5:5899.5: 5898.0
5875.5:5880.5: 5880.0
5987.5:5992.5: 5991.0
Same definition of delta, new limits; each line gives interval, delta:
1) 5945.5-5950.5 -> -8.98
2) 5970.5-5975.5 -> -8.90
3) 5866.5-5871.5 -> -9.03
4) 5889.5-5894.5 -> -8.87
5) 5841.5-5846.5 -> -8.98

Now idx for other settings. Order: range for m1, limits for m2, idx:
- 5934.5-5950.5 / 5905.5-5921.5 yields 4.11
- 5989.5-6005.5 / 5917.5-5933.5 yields 4.33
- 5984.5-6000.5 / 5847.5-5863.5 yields 4.20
